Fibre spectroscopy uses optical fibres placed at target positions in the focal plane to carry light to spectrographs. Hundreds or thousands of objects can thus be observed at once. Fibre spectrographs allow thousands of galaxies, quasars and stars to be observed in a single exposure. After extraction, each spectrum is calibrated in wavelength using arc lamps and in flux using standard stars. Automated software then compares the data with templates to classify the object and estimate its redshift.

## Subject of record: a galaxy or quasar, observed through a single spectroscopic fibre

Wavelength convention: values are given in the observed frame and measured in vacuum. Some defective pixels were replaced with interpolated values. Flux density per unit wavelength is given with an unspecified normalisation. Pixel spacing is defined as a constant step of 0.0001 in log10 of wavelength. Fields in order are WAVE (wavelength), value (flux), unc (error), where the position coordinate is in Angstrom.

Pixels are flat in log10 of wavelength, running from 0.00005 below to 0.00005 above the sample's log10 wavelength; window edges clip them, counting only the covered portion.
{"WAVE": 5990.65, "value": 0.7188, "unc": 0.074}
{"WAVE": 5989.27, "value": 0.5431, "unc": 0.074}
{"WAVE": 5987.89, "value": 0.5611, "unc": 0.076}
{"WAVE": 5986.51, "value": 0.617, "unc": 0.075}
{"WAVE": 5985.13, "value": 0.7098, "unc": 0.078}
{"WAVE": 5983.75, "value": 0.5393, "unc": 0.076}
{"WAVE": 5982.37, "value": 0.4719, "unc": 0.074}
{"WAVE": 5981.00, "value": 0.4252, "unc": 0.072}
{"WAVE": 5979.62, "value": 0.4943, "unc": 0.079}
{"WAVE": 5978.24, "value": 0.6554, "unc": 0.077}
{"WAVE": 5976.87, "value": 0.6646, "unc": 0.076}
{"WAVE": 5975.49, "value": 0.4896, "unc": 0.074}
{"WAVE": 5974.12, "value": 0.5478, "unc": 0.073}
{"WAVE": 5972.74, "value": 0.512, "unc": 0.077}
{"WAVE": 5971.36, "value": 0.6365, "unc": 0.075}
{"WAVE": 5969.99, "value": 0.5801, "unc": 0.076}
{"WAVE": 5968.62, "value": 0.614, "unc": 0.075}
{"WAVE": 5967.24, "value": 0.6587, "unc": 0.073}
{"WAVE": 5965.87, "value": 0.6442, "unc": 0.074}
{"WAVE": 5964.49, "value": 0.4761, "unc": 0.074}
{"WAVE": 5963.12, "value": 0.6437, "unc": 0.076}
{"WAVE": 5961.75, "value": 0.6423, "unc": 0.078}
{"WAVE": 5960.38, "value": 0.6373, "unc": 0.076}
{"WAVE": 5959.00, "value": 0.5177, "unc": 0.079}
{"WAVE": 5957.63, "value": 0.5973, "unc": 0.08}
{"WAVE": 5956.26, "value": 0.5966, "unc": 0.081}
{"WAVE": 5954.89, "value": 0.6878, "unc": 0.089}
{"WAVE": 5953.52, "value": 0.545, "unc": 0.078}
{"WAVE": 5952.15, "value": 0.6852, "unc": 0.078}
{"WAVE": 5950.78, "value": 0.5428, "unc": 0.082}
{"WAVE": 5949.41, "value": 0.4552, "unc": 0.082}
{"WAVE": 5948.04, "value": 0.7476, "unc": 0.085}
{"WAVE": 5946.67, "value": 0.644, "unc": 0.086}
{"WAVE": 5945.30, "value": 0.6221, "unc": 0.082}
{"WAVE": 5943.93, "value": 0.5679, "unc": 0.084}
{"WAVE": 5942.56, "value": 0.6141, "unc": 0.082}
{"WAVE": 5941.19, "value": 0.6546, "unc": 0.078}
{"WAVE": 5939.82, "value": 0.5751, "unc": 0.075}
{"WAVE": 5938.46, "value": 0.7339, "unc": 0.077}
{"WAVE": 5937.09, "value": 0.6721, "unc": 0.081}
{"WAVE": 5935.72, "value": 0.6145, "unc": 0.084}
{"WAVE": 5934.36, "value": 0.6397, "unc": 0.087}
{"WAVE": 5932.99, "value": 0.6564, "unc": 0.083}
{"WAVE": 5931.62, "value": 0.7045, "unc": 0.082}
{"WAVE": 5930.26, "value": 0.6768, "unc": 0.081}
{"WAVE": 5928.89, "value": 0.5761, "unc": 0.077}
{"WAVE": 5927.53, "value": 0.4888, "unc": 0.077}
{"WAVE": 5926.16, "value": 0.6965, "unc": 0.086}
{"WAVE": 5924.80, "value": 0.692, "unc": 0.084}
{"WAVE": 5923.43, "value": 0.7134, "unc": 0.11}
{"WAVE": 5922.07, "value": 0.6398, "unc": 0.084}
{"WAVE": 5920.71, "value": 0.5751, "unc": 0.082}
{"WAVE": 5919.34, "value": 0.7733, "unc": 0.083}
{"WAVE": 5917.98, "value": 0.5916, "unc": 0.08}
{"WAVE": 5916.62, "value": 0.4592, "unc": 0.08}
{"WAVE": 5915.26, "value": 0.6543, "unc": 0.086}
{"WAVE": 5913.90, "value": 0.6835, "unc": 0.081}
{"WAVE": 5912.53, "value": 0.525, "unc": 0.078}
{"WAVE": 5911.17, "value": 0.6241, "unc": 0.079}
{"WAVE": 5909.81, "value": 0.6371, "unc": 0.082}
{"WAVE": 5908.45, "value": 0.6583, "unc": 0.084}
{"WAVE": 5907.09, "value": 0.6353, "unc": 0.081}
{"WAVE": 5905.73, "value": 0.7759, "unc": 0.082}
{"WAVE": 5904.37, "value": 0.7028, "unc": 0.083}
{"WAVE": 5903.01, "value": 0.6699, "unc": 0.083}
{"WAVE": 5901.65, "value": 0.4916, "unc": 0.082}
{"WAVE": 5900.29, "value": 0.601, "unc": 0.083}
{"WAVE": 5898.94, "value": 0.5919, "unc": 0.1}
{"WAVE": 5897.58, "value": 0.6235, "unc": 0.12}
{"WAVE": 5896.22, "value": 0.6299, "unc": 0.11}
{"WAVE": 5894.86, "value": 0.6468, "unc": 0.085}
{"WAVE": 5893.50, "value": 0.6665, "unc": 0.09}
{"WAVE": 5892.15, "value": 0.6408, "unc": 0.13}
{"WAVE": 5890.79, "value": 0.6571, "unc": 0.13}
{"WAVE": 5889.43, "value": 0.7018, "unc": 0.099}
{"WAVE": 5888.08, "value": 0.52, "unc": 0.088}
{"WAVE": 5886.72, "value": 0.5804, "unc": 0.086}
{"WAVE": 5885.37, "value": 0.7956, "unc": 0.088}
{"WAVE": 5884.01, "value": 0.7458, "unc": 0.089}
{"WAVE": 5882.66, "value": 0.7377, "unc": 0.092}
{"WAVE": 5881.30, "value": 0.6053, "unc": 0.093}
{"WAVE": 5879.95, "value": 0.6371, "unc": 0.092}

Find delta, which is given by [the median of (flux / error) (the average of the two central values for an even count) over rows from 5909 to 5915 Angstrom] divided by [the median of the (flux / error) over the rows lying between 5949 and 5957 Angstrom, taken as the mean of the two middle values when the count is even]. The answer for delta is 1.09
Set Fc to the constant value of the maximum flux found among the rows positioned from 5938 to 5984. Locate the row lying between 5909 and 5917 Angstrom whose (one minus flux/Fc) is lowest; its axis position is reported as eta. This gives 5913.90 Angstrom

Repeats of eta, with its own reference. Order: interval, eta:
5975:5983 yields 5976.87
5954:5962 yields 5954.89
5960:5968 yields 5967.24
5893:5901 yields 5893.50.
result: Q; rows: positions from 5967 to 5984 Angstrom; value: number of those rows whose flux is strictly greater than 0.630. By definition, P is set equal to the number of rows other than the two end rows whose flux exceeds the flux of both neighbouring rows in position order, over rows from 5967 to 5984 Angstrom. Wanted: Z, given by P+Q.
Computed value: 7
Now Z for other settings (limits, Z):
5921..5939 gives 13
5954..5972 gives 10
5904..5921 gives 12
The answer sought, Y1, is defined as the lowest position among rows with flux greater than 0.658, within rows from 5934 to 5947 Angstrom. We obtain 5937.09 Angstrom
